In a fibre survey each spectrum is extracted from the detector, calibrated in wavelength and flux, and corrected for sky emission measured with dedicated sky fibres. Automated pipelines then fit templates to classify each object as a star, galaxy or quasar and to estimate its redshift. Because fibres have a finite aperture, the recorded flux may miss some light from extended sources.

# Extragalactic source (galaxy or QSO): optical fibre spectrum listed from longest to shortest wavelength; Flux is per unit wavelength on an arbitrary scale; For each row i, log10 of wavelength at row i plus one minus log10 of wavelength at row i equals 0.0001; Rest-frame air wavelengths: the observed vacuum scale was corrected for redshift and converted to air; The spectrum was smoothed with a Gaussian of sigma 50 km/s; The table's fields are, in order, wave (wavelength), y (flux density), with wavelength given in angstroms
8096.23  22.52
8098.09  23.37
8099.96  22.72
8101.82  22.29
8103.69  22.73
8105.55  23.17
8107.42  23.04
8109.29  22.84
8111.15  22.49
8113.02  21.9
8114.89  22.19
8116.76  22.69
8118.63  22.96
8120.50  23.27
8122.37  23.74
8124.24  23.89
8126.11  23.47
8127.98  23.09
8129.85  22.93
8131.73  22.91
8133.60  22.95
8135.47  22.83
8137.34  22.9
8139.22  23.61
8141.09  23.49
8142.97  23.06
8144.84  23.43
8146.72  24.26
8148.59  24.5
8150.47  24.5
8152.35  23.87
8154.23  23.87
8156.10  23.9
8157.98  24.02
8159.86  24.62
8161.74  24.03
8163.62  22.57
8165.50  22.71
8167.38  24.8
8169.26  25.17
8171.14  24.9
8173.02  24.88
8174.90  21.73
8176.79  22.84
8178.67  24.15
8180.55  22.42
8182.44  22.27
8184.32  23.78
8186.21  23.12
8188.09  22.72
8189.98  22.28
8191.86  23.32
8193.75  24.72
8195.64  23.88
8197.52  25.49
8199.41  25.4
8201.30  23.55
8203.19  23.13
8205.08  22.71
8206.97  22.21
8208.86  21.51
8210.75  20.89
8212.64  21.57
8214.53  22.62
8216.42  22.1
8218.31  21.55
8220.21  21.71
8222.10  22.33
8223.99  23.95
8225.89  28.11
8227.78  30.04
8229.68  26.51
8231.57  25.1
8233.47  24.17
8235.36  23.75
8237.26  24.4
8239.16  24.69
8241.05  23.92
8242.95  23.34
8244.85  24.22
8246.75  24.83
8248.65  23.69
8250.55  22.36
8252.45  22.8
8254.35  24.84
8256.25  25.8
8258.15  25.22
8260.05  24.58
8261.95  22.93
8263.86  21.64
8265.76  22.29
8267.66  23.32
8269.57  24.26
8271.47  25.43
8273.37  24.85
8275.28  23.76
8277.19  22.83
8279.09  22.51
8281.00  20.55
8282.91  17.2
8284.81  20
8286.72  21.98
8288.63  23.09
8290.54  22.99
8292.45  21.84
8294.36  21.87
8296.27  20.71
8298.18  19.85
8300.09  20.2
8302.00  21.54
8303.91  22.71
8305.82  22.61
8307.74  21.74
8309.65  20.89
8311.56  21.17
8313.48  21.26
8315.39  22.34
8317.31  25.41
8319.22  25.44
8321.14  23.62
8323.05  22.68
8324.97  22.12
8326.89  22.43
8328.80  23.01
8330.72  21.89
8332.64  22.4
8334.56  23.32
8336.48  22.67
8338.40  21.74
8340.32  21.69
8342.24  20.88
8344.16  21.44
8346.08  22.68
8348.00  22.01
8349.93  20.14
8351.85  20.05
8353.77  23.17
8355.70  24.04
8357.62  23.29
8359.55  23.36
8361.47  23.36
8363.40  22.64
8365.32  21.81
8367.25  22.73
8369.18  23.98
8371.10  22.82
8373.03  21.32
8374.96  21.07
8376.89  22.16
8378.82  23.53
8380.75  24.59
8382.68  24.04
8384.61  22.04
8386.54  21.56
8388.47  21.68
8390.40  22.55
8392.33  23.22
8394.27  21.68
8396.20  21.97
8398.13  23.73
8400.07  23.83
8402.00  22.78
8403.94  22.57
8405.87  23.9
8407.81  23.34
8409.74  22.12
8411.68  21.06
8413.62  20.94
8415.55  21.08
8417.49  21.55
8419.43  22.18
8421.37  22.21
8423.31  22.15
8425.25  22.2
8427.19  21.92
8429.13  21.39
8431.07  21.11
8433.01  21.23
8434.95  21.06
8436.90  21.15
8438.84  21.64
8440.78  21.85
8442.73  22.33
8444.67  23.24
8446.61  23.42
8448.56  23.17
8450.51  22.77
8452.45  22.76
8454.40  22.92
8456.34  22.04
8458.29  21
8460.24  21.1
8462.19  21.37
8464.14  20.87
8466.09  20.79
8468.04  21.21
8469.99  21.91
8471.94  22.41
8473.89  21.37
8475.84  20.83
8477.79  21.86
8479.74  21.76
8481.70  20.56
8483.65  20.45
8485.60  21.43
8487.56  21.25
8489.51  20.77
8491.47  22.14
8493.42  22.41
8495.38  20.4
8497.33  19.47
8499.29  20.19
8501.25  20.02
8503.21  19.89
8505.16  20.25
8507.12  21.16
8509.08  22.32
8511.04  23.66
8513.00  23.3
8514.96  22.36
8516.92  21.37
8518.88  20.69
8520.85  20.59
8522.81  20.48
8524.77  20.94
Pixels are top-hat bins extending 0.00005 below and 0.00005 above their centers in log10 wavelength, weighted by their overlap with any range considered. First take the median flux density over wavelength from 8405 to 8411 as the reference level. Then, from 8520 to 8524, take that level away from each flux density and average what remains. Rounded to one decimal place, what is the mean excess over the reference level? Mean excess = -2.8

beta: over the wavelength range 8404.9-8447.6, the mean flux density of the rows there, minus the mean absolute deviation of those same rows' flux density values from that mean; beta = 21.3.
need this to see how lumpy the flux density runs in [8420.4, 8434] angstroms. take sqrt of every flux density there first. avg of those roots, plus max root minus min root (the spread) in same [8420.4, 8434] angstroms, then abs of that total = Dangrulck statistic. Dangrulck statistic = 4.78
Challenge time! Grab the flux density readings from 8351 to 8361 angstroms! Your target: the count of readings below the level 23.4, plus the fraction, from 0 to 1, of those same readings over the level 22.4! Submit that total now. 5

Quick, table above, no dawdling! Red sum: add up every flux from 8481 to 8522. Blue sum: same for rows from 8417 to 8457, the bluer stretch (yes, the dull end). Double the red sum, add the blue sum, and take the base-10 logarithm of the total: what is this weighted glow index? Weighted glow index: 3.13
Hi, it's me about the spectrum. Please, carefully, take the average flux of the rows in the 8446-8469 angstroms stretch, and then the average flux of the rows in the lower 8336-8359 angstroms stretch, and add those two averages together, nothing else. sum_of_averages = 43.9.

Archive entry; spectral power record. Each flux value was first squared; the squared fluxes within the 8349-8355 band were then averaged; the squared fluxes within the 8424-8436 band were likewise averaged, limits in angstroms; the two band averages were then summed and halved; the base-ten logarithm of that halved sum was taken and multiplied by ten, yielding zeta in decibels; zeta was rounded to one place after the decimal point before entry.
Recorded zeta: 26.6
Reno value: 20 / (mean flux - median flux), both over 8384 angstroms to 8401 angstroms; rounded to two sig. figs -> 46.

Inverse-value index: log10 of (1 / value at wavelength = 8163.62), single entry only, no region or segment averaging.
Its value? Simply -1.35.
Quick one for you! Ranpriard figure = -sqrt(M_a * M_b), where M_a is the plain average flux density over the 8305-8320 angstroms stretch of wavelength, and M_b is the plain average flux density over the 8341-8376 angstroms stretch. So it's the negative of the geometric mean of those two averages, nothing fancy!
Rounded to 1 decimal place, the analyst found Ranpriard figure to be -22.4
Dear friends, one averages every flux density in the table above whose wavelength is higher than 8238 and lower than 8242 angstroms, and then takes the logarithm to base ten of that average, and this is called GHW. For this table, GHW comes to 1.39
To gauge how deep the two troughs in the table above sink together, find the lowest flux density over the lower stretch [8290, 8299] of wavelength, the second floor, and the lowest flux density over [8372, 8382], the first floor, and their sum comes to 40.9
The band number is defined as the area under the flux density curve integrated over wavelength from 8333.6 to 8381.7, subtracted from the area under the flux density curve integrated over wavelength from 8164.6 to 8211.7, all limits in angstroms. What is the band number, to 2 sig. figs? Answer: 23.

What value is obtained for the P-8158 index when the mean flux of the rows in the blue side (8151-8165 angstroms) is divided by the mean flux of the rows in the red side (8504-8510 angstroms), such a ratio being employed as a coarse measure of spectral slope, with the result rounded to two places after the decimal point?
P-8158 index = 1.12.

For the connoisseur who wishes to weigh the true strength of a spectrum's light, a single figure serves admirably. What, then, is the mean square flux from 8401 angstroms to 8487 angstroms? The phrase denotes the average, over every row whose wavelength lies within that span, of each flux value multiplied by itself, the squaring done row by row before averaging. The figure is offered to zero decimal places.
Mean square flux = 478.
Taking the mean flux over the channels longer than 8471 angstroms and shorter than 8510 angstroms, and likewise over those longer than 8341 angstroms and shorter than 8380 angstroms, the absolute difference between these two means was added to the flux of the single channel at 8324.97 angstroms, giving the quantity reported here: 23.4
